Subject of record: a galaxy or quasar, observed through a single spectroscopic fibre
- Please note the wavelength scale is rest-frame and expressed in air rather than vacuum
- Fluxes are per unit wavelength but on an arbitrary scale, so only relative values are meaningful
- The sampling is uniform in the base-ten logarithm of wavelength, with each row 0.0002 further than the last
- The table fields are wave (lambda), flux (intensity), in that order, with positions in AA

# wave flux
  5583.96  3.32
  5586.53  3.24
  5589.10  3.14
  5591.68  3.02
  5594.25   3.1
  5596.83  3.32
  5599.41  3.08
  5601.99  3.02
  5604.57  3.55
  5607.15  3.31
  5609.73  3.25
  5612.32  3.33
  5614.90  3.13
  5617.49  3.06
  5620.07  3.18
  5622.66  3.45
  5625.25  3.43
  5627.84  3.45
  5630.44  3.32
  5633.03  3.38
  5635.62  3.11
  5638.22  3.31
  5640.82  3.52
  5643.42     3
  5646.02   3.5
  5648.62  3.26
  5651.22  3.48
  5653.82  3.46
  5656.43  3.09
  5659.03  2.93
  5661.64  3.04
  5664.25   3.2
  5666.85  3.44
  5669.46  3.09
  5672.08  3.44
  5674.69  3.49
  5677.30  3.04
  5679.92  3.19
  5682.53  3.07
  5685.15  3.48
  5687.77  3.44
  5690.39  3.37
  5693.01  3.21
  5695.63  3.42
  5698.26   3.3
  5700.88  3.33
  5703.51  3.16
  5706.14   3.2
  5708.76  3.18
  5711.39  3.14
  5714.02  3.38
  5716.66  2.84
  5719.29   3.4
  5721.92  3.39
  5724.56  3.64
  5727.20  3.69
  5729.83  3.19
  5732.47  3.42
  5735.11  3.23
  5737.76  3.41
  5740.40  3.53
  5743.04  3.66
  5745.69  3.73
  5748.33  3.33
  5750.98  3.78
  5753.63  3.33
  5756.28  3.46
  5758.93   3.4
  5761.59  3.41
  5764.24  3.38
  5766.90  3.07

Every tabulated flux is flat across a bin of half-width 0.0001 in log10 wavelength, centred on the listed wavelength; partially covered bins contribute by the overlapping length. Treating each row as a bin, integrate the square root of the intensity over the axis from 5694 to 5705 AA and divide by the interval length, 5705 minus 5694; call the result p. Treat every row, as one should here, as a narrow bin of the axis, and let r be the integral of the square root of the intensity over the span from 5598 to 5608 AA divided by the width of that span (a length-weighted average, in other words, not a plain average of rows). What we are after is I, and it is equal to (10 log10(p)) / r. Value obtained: 1.44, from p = 1.81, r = 1.80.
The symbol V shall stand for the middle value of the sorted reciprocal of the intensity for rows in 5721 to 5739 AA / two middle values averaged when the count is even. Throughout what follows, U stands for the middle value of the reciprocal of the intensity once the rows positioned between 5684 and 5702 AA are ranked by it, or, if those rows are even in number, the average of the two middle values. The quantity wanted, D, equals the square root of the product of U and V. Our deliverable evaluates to 0.295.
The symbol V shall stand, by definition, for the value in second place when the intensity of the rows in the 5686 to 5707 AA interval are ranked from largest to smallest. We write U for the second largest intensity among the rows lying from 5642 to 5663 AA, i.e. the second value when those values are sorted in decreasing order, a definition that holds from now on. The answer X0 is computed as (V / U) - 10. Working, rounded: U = 3.48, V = 3.42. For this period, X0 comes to -9.02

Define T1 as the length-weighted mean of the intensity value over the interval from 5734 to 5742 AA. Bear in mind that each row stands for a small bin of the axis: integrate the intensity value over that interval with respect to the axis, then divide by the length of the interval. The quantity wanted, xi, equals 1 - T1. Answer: -2.40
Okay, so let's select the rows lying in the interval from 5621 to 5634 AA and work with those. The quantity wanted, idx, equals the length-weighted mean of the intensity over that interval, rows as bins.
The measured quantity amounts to 3.40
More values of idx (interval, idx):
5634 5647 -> 3.28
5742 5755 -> 3.56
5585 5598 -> 3.17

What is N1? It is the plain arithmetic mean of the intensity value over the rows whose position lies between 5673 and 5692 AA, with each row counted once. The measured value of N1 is 3.30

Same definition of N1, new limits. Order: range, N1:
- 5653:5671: 3.18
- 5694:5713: 3.25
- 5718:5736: 3.42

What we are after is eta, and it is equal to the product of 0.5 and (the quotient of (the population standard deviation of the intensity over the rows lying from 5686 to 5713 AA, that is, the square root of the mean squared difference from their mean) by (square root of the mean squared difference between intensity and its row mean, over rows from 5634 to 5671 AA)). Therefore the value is 0.27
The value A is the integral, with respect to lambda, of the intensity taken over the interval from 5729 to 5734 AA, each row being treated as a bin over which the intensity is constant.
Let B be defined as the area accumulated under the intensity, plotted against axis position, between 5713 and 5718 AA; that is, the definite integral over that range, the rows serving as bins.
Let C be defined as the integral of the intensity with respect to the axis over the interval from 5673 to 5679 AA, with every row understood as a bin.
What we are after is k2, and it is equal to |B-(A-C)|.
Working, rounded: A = 16.6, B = 15.5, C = 19.6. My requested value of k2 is 18.5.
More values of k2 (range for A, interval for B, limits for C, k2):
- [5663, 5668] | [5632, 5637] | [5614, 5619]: 15.1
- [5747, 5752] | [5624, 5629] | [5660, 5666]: 18.3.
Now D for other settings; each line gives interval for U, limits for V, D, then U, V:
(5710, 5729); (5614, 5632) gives 0.298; 0.295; 0.301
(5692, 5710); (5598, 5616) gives 0.310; 0.312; 0.308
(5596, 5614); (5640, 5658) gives 0.295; 0.302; 0.289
